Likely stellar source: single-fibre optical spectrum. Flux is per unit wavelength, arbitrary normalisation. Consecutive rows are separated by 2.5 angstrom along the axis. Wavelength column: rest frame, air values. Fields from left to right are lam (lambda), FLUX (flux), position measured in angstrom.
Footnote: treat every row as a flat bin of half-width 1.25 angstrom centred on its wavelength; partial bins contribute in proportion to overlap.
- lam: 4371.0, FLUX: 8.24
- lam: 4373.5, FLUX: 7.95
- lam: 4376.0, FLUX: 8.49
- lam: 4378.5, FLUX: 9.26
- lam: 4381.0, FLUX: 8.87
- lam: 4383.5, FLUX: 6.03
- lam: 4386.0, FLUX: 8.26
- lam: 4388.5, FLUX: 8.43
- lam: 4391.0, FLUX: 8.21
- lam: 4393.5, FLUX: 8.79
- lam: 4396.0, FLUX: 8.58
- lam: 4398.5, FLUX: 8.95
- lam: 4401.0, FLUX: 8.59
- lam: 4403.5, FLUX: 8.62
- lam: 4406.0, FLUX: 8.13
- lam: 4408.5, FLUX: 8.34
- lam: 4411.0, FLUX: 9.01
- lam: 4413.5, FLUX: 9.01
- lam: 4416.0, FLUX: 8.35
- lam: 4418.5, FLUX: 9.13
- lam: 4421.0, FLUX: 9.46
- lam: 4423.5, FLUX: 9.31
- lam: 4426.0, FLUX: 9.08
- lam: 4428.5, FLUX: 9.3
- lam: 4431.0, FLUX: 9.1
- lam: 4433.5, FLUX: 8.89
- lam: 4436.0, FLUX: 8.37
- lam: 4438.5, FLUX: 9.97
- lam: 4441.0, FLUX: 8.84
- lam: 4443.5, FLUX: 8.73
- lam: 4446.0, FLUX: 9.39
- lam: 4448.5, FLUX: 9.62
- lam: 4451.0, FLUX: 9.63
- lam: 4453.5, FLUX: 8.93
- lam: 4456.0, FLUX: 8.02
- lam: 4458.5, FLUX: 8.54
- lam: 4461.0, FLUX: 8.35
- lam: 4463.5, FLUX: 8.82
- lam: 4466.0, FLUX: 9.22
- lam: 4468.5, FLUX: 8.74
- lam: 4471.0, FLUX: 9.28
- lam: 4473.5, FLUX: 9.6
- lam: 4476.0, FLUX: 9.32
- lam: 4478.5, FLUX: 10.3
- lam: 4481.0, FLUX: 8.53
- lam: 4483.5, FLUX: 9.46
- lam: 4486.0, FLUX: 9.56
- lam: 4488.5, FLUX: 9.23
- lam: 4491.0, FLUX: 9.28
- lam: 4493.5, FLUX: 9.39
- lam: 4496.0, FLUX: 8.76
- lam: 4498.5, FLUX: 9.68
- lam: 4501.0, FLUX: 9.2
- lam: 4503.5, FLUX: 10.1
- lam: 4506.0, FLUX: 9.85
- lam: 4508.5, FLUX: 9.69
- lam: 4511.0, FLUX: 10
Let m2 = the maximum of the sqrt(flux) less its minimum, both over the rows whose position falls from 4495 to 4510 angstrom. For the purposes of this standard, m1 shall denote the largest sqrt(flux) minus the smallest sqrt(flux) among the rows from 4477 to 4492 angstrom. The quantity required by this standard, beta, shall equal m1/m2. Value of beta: 1.32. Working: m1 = 0.29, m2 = 0.22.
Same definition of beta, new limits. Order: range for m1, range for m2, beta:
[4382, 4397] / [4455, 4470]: 2.49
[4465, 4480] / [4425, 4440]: 0.96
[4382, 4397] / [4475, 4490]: 1.76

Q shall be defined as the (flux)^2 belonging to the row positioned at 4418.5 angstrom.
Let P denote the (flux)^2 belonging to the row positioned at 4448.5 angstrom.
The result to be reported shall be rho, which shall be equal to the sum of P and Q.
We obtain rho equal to 176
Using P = 93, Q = 83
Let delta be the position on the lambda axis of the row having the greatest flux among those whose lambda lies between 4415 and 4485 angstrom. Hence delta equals 4478.5 angstrom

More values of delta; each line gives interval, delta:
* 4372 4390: 4378.5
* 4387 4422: 4421.0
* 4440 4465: 4451.0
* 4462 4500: 4478.5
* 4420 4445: 4438.5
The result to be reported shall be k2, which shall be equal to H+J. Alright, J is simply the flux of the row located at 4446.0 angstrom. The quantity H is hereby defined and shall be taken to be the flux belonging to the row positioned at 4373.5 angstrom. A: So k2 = 17.3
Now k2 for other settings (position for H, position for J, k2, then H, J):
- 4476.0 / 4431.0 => 18.4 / 9.32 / 9.1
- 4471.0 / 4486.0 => 18.8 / 9.28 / 9.56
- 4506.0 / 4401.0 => 18.4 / 9.85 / 8.59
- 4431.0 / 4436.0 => 17.5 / 9.1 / 8.37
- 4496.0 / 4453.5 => 17.7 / 8.76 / 8.93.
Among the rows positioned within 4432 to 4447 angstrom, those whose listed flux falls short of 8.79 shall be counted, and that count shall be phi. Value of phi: 2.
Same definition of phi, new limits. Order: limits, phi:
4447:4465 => 3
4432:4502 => 8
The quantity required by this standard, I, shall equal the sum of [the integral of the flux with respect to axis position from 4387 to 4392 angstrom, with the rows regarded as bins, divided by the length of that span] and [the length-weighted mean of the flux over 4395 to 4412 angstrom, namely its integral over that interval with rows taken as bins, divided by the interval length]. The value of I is 16.9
